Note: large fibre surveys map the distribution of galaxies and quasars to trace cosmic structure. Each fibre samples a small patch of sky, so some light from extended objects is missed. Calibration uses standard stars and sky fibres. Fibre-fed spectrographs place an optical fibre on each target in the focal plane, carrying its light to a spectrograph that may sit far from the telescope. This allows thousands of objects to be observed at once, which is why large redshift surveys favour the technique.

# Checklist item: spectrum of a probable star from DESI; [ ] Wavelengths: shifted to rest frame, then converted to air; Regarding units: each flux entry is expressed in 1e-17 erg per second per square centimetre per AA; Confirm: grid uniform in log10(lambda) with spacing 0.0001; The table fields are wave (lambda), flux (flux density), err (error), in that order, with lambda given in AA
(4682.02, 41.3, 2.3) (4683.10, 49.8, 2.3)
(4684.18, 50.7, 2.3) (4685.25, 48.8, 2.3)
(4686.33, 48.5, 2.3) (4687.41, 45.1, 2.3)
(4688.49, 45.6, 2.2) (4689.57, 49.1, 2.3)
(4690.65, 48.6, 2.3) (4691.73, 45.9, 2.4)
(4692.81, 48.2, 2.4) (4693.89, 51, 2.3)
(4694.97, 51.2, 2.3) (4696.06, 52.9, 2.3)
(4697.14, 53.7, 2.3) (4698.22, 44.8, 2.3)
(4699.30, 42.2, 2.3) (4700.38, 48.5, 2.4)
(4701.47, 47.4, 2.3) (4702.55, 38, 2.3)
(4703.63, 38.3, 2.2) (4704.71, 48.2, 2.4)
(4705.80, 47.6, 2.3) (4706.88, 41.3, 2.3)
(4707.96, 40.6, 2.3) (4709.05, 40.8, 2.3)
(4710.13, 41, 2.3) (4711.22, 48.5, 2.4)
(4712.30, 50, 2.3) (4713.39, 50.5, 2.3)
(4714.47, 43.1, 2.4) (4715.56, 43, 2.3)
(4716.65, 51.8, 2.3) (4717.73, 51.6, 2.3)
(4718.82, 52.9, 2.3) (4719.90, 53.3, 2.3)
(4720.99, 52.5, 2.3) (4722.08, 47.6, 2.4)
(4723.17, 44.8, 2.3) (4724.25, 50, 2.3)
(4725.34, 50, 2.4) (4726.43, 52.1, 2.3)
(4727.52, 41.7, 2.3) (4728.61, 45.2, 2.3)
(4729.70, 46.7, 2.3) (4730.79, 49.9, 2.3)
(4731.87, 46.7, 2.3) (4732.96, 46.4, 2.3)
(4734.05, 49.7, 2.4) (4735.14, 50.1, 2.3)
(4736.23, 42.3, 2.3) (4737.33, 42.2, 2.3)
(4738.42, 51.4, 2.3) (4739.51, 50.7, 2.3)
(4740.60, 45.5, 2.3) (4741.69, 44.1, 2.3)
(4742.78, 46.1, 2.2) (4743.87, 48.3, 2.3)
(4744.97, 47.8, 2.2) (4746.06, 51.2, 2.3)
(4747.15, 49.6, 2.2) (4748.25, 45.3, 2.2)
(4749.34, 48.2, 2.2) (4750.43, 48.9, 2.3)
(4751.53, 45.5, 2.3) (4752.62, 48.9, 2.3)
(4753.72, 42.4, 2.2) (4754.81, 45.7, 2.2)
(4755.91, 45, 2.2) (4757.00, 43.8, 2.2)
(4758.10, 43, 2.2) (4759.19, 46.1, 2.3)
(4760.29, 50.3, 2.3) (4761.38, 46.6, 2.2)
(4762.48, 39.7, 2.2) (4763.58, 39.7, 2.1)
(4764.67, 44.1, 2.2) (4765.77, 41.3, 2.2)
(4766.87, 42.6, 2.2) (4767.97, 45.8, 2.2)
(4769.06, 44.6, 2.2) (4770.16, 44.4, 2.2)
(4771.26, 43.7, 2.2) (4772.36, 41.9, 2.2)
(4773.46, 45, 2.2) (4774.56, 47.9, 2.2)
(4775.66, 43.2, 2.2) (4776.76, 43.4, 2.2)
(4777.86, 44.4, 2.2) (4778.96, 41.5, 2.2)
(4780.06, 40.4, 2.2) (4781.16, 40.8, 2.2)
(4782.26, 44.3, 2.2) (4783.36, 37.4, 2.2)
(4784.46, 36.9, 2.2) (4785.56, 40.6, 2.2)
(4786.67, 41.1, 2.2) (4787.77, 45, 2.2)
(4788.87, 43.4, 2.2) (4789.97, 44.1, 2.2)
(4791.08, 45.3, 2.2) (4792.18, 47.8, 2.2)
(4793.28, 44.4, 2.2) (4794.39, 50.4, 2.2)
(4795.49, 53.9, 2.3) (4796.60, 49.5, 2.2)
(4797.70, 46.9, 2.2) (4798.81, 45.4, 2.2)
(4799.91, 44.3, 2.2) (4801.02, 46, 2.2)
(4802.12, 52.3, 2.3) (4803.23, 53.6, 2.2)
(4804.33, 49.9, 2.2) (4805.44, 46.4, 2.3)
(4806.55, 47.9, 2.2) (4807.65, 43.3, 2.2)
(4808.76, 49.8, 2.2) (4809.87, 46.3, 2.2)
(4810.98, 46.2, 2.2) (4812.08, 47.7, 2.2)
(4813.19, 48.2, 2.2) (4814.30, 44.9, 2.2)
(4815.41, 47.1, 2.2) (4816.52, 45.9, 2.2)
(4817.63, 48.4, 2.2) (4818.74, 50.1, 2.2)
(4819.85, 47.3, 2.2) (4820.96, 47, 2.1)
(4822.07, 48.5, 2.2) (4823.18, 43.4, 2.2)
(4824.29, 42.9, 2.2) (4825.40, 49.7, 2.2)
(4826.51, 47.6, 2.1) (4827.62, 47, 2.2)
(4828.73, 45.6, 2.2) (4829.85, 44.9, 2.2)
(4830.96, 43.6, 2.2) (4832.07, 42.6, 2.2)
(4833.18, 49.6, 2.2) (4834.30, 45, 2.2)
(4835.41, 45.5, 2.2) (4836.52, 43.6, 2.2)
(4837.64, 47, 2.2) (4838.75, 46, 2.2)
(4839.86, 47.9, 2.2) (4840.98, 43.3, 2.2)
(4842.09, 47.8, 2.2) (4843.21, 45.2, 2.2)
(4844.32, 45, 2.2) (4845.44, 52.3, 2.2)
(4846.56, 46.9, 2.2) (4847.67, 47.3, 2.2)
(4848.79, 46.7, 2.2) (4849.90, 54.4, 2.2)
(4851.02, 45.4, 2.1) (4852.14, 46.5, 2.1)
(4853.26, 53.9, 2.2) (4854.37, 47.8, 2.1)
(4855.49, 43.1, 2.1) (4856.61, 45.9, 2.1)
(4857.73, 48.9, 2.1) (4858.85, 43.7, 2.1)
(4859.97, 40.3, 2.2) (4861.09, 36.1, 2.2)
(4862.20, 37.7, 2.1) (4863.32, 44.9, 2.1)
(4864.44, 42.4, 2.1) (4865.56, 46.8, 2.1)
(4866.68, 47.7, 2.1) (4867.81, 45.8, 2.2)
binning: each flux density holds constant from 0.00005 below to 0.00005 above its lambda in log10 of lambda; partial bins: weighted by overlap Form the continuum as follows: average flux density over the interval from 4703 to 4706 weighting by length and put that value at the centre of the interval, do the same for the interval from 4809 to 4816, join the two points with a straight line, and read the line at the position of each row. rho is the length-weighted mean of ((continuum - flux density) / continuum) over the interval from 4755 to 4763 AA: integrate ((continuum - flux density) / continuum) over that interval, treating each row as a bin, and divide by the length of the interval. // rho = 0.012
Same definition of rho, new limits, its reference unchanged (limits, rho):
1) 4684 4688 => -0.099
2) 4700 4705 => 0.009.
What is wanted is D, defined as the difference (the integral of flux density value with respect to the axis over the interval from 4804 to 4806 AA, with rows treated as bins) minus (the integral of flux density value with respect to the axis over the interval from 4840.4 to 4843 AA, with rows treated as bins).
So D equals -23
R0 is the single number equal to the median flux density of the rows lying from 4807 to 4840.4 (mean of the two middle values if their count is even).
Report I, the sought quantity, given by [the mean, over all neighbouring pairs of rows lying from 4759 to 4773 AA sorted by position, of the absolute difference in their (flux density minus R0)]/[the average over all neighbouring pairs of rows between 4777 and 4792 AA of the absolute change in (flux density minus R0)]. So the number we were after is 1.13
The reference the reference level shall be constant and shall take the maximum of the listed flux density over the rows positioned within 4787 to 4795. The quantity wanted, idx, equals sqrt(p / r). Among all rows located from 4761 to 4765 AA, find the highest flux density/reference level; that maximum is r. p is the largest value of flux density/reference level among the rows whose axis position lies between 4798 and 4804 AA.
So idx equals 1.07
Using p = 1.06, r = 0.925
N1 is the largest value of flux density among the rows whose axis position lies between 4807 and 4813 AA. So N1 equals 49.8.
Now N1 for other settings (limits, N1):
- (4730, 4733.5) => 49.9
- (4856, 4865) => 48.9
